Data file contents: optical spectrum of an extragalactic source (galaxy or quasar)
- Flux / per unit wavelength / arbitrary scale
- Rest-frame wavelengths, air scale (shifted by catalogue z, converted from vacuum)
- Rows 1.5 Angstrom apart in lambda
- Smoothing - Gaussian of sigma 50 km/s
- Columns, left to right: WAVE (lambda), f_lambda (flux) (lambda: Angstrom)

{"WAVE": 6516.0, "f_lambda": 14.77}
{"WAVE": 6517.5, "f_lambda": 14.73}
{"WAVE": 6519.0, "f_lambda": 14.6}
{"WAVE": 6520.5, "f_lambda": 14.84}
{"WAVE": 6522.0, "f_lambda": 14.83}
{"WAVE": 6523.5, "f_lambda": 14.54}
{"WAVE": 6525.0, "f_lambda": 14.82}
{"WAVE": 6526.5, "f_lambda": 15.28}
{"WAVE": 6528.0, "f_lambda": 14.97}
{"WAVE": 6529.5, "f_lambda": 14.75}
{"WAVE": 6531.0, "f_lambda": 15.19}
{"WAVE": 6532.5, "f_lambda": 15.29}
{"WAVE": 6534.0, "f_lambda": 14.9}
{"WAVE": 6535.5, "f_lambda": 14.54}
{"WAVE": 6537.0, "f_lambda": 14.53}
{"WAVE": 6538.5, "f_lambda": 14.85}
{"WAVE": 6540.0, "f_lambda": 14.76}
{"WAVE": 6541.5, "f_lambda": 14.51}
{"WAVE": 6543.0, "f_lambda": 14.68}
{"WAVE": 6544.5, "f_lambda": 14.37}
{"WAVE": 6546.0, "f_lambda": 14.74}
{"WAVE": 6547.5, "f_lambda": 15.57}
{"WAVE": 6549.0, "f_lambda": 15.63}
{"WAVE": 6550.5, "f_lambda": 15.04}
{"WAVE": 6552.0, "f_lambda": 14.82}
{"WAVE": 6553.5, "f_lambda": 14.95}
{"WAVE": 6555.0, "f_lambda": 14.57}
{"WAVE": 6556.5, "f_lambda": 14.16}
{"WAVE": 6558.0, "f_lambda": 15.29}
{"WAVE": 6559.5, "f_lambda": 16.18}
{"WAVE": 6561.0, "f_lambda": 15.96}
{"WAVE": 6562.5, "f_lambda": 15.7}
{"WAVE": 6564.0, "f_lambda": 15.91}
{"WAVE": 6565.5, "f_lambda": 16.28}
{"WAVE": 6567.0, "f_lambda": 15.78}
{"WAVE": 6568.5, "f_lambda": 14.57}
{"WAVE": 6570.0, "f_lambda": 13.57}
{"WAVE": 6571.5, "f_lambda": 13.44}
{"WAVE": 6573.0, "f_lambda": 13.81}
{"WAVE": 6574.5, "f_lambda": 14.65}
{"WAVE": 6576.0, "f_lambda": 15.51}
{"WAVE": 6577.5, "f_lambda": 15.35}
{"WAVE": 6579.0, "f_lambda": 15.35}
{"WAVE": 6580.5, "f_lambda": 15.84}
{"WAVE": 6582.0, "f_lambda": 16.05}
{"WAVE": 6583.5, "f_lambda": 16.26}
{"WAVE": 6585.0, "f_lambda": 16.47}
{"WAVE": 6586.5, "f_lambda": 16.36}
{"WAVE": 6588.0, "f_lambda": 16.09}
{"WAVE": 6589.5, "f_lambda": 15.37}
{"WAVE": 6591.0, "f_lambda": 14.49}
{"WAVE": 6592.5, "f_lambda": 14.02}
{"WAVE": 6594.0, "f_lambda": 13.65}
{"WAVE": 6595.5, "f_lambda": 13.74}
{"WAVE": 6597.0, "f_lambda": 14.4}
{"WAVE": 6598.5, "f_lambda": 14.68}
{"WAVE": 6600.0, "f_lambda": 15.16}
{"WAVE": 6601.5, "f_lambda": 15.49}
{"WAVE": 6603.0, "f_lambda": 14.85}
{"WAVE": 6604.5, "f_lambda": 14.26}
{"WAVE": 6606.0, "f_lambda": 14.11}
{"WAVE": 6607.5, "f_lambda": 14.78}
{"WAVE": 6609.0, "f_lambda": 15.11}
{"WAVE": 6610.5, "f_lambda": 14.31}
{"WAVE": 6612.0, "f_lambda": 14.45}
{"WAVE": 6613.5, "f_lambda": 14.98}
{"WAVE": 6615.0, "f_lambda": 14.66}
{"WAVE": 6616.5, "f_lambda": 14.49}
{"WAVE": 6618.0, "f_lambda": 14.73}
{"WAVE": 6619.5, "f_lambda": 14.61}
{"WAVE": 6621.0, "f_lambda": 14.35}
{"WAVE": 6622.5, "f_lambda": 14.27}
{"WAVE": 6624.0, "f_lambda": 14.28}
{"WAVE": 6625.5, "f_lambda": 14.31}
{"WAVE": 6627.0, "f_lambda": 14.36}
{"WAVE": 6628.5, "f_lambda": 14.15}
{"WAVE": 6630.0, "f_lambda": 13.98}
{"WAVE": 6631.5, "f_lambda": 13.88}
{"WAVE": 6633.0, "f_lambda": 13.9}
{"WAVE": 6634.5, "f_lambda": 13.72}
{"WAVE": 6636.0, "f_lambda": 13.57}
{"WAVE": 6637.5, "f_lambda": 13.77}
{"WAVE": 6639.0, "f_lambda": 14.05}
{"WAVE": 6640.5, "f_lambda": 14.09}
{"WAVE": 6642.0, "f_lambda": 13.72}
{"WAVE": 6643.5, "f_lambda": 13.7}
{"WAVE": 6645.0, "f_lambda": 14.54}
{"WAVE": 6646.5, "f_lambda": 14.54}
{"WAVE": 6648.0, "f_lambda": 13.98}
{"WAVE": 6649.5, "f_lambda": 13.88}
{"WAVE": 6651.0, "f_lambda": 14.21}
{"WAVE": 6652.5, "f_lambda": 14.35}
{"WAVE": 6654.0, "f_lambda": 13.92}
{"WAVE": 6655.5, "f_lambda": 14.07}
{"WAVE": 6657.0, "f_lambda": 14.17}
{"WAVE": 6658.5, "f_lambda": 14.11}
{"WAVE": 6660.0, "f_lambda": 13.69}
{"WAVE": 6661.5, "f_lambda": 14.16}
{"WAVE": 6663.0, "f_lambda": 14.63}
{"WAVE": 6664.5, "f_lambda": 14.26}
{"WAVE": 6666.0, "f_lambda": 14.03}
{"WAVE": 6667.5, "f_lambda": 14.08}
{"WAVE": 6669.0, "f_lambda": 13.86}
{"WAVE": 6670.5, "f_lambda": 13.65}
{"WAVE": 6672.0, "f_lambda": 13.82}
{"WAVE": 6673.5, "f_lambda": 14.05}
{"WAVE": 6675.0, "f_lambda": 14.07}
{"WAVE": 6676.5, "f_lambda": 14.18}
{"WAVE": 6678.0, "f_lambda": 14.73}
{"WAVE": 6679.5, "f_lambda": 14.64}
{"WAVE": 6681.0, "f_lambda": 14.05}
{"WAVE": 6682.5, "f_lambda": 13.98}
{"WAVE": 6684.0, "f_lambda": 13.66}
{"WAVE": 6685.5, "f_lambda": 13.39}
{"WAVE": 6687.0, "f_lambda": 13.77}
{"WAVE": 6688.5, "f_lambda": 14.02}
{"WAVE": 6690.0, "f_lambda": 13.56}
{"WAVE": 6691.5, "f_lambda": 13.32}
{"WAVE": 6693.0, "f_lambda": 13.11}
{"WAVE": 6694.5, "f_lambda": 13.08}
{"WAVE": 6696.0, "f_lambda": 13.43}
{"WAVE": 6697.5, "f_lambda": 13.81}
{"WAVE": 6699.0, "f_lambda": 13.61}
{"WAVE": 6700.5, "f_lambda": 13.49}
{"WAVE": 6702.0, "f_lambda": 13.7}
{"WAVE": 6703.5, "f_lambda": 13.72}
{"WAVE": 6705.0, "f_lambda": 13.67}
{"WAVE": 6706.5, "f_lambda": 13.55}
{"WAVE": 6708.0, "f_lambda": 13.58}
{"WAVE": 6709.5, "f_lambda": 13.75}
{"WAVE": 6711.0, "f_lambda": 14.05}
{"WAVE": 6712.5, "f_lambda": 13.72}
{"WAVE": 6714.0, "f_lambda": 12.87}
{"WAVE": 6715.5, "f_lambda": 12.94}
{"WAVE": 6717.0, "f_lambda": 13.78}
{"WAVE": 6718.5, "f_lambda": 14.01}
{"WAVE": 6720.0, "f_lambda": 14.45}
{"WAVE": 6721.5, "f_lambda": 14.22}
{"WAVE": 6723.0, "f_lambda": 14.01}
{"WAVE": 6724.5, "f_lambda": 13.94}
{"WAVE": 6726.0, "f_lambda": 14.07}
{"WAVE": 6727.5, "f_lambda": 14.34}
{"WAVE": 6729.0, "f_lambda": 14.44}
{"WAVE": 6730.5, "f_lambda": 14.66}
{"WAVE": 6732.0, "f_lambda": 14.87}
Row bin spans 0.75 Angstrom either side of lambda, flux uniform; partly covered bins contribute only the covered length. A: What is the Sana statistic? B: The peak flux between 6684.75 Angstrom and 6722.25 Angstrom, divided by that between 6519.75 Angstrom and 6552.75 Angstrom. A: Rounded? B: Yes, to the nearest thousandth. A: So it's 0.925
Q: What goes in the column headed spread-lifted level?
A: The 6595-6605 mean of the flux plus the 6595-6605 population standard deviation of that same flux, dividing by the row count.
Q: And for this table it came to 15.2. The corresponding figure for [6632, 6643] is 14.0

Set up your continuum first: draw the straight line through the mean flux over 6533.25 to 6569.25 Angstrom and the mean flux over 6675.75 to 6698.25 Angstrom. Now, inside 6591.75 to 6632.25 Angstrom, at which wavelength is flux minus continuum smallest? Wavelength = 6594.0 Angstrom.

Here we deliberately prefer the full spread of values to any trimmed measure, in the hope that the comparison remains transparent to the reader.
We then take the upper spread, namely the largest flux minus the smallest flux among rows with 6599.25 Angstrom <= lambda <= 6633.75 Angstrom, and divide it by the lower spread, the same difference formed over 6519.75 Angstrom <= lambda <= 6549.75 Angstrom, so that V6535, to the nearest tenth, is 1.3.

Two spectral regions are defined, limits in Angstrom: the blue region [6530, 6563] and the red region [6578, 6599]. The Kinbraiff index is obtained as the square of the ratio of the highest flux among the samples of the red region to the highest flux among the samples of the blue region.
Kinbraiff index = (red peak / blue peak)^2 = 1.04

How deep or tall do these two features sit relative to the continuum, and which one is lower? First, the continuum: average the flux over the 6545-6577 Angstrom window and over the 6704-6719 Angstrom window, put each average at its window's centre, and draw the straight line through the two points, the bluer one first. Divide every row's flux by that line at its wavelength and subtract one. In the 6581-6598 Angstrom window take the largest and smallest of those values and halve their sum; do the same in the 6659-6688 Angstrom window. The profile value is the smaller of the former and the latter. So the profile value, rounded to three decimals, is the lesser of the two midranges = 0.013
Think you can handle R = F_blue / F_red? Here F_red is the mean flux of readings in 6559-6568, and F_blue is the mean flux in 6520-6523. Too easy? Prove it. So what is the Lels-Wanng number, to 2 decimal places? 0.93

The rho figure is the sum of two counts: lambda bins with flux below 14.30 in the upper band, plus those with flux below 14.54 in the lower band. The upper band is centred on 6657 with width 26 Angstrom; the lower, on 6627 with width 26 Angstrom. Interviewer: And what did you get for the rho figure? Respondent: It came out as 27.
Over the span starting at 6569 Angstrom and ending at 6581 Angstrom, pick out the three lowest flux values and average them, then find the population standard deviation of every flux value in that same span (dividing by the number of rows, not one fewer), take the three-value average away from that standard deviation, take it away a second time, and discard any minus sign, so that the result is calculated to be 26.3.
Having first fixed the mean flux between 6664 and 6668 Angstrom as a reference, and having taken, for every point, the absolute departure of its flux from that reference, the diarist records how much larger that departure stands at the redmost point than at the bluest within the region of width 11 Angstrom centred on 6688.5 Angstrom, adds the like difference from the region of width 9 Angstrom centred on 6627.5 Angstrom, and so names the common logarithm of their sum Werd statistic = -0.20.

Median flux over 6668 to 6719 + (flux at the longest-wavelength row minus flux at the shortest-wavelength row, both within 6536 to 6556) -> 13.8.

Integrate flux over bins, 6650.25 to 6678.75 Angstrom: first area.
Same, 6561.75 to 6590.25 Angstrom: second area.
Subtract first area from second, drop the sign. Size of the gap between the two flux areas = 36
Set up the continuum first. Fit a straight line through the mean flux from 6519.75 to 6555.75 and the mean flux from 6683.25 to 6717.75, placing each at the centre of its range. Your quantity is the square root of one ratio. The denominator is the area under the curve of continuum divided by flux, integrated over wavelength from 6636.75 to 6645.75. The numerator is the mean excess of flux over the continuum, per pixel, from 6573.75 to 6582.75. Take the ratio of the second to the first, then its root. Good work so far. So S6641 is 0.32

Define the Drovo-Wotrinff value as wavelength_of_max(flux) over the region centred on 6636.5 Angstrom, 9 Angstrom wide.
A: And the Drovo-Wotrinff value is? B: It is 6640.5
